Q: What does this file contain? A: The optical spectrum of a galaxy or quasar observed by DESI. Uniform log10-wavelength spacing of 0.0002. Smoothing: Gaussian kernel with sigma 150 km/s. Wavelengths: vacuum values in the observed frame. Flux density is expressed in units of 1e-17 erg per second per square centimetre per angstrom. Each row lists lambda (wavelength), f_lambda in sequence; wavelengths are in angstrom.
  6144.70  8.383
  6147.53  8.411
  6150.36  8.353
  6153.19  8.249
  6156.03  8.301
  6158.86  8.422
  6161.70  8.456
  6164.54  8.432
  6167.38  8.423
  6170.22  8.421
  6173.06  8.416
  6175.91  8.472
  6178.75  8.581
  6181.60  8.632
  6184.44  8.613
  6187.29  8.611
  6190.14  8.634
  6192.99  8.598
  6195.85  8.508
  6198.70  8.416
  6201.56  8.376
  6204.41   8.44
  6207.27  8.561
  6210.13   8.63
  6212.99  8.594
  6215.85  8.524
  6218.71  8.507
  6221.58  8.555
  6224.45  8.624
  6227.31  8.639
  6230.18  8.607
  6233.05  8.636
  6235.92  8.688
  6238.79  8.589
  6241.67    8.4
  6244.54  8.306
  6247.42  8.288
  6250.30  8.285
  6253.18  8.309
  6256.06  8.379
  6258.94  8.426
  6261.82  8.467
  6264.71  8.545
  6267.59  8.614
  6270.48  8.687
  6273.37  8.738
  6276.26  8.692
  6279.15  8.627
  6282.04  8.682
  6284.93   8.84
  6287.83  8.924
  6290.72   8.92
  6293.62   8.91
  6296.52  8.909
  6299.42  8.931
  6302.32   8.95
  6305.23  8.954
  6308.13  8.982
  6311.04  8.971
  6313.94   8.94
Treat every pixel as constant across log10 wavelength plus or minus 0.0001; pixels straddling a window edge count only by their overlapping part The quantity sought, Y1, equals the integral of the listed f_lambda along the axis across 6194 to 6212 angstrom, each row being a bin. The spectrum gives 153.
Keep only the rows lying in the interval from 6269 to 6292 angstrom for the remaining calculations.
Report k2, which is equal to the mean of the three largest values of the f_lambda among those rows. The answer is 8.89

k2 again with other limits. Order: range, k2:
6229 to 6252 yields 8.64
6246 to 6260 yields 8.37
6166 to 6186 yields 8.61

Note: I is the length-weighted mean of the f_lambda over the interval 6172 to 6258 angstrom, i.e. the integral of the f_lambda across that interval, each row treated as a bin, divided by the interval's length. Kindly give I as 8.51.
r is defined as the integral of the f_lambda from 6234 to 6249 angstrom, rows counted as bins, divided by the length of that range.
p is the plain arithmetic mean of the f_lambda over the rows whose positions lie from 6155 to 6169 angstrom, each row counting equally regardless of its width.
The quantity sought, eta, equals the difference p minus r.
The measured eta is -0.05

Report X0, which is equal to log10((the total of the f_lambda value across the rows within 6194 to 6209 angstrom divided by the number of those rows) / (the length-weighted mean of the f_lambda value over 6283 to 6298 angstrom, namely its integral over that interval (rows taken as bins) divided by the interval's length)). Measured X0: -0.022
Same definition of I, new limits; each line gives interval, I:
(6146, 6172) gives 8.39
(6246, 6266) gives 8.38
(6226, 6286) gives 8.54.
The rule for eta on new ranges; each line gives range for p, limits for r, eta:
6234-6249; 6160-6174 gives 0.03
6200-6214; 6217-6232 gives -0.07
